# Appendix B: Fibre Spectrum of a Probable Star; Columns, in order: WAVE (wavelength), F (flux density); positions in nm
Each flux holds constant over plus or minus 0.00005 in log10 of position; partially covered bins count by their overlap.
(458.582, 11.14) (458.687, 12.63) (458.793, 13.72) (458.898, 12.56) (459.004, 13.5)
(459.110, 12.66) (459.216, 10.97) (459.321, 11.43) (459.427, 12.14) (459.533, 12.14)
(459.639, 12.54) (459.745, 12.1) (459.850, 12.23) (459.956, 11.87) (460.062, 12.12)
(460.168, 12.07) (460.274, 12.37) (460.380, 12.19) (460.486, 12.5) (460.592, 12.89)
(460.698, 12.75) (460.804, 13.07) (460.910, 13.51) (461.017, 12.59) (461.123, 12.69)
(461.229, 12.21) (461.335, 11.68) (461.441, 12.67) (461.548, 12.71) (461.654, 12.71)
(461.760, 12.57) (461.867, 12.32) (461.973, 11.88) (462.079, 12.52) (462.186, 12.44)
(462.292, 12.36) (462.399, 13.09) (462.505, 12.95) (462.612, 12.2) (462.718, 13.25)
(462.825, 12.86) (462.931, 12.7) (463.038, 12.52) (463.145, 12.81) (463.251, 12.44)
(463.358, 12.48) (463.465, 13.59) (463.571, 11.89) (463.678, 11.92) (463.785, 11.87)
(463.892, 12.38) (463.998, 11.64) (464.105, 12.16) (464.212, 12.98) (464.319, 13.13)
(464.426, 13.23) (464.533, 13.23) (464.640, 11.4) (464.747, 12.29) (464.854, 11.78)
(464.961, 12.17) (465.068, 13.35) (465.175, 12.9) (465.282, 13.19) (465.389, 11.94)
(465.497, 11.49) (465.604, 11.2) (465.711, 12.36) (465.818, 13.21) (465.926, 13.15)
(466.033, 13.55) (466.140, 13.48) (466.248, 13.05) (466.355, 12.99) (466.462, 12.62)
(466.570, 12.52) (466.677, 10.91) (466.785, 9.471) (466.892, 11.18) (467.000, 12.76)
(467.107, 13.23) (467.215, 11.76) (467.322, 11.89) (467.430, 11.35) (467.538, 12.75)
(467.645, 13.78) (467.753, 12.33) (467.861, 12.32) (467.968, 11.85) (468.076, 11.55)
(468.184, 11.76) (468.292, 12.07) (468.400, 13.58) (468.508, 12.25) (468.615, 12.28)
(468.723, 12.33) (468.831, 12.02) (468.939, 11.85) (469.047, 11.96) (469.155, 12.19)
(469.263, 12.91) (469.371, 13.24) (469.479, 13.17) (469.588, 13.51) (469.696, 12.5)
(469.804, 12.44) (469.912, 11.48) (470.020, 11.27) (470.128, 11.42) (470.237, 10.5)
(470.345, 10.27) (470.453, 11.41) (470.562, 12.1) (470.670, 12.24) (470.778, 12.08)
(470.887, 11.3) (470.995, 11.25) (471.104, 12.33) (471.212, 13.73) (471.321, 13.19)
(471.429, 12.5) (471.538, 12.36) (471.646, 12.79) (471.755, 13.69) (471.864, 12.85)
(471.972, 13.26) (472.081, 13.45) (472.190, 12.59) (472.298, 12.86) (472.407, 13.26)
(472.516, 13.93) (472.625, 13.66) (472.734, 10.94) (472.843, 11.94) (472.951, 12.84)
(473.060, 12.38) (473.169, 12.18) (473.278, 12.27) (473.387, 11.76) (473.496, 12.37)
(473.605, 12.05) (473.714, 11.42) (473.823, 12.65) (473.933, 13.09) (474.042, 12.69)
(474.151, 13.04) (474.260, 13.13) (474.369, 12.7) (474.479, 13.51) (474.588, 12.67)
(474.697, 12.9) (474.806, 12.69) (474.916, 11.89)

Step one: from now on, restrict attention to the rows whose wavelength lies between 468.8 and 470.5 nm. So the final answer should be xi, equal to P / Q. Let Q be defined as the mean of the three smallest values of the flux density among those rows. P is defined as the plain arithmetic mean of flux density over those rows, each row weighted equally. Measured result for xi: 1.12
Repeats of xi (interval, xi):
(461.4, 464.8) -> 1.08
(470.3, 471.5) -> 1.10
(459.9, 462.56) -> 1.06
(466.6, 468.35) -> 1.13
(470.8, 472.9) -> 1.14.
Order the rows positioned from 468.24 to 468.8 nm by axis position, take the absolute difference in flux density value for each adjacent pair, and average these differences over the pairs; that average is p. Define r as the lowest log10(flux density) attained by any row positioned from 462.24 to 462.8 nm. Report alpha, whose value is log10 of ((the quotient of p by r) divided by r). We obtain -0.2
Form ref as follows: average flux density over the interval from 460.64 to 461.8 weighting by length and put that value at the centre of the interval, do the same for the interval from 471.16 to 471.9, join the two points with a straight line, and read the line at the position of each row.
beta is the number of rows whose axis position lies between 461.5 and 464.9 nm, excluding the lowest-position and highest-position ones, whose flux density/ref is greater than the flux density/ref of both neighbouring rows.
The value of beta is 9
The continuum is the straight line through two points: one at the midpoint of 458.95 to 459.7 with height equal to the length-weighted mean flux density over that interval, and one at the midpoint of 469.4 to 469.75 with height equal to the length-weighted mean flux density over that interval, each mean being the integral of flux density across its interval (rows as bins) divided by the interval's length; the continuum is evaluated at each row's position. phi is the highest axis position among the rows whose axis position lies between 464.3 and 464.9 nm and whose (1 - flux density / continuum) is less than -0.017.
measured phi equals 464.533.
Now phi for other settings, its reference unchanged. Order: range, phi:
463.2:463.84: 463.465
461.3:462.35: 461.654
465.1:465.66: 465.282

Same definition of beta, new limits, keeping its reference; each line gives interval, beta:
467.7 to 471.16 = 6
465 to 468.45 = 6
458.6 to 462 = 11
